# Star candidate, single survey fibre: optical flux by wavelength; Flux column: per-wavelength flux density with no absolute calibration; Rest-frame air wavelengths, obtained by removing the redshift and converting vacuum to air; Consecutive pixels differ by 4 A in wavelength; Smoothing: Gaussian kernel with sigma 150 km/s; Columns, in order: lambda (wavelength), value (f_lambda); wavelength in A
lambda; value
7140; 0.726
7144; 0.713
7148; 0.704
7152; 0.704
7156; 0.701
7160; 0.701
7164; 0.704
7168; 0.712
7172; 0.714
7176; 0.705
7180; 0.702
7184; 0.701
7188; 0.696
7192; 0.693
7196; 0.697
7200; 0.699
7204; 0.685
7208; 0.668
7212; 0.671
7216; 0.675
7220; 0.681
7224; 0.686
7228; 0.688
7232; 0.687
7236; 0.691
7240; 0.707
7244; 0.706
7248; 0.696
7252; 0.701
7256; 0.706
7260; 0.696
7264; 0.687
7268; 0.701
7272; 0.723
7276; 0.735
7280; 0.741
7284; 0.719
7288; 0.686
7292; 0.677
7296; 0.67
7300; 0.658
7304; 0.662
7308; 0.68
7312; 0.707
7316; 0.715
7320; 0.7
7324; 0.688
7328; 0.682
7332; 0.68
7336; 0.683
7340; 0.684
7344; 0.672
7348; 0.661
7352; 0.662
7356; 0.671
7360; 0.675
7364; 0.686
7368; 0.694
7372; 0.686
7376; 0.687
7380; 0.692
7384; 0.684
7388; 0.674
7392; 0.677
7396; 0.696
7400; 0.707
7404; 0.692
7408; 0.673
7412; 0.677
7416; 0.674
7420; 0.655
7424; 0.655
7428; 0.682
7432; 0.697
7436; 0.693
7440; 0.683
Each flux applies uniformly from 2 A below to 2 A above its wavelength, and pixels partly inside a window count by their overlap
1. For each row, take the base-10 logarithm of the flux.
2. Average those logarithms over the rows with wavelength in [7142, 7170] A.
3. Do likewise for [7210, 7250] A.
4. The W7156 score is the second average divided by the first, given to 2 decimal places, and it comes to 1.07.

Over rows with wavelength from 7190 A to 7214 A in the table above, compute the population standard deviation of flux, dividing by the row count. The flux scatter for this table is 0.012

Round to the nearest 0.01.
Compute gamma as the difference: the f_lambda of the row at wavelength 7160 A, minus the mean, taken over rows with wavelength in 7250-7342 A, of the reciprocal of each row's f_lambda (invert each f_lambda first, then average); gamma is -0.74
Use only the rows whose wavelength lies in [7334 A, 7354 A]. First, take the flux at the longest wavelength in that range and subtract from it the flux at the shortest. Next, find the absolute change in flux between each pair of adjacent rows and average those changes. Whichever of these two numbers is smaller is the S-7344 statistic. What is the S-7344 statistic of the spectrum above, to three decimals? -0.021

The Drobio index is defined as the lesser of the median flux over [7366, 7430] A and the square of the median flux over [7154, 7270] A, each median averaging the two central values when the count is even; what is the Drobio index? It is 0.486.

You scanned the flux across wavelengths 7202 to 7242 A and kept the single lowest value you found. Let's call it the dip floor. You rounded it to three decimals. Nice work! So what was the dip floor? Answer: 0.668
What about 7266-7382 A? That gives 0.658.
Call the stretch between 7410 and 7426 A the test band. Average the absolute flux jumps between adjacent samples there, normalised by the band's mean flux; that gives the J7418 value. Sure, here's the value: 0.0110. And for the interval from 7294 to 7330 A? 0.0186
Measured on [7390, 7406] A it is 0.0216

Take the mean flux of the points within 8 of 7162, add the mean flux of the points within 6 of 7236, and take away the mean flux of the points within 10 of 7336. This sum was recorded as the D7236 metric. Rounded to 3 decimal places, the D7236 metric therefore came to 0.719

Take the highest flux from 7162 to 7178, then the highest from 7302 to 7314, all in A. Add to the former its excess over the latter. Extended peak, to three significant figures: 0.721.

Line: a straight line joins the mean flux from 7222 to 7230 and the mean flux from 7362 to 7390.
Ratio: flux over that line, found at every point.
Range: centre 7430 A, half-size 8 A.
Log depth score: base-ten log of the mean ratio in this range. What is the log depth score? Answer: -0.003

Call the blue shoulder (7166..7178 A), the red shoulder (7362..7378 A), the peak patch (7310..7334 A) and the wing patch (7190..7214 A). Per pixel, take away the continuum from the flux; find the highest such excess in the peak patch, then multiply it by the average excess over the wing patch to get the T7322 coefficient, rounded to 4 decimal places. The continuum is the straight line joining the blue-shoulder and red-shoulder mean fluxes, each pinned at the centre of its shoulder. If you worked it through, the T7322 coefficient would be -0.0004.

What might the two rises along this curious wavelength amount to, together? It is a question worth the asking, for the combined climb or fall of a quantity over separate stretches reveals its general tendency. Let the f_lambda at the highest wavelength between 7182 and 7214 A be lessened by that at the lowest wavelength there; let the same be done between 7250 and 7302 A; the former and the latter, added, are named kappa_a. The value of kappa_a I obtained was -0.073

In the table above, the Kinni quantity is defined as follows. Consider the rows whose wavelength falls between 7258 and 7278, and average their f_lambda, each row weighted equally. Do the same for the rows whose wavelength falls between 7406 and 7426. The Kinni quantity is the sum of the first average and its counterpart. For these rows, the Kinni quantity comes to 1.38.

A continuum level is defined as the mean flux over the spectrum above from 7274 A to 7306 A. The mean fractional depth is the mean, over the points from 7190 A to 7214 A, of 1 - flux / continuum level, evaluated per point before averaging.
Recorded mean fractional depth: 0.012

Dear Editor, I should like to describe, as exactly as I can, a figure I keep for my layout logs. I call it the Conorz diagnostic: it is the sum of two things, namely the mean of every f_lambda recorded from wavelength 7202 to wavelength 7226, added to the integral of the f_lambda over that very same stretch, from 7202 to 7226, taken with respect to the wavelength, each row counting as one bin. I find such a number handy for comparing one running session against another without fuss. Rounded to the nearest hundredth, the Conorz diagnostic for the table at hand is 16.94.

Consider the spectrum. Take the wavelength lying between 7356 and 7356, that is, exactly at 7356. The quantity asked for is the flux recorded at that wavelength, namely 0.671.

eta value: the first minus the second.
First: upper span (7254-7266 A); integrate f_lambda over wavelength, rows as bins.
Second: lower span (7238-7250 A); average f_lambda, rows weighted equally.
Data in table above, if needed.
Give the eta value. 7.65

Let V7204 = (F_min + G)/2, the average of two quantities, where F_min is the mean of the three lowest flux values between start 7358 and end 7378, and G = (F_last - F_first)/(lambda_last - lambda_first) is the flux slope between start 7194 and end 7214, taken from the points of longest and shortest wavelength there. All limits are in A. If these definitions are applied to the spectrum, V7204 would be 0.340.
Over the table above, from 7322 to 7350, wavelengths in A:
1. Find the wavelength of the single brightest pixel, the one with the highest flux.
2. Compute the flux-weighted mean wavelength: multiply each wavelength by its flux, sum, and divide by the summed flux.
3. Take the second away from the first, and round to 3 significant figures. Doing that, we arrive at -11.9 A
